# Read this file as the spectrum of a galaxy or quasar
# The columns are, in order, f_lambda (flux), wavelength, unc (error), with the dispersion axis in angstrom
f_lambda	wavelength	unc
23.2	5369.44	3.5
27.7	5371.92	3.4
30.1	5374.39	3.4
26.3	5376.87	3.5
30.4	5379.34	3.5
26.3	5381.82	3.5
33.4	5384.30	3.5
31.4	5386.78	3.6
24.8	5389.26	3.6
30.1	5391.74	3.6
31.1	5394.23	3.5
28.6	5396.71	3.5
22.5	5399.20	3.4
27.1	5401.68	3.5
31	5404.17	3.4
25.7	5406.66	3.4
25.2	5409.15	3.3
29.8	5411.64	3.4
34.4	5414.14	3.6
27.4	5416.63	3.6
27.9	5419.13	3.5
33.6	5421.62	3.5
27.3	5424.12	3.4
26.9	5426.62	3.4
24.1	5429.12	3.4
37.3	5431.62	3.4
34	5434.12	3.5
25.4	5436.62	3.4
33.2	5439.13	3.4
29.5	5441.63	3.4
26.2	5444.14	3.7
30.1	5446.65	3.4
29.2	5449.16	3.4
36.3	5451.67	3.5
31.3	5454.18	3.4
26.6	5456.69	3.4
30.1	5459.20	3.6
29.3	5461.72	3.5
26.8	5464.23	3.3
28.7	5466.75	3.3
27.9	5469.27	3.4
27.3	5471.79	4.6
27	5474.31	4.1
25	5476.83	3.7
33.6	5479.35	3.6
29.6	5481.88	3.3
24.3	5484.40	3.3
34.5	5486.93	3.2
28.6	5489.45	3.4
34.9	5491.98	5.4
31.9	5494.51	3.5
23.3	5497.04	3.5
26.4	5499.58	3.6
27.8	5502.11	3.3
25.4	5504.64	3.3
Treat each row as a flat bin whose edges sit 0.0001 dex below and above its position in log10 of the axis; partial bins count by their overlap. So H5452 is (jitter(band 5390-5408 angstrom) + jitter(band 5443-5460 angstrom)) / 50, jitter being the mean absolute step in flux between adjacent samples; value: 0.16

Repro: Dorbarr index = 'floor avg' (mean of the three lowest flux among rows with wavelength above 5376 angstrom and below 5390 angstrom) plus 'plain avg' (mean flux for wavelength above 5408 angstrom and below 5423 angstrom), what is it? 55.5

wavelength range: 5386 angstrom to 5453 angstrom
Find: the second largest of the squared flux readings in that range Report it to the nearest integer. 1318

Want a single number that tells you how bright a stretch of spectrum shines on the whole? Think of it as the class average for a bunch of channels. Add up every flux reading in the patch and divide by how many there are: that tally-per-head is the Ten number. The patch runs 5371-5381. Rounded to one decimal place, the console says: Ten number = 28.6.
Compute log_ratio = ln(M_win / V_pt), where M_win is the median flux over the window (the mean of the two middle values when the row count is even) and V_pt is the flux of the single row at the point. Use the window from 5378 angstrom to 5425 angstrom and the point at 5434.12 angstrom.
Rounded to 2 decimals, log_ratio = -0.17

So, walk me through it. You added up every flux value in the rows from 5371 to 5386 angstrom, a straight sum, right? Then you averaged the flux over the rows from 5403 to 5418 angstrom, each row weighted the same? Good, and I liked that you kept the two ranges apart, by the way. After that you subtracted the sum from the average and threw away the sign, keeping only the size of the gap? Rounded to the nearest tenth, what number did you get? 145.3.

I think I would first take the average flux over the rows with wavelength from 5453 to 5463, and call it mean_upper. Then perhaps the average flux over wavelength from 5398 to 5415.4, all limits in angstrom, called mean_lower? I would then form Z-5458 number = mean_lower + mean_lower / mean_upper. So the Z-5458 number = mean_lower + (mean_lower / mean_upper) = 28.9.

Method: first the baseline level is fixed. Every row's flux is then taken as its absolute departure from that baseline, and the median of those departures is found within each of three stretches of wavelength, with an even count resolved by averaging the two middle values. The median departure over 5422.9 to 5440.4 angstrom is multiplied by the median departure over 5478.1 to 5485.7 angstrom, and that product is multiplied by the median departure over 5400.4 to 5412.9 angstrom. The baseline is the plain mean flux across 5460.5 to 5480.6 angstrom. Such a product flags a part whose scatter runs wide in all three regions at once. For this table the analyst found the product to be 40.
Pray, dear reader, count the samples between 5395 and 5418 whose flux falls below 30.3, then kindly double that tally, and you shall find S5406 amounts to 14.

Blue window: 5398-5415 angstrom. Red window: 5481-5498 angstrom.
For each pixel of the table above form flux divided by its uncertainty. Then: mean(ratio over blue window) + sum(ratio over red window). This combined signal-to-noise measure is 66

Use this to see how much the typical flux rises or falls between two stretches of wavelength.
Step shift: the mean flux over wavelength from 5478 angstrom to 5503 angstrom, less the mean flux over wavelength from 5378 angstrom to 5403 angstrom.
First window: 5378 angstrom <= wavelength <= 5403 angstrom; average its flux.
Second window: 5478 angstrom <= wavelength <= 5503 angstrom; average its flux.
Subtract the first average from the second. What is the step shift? 0.92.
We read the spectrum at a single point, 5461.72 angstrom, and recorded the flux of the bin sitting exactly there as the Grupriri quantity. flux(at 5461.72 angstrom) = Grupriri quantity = 29.3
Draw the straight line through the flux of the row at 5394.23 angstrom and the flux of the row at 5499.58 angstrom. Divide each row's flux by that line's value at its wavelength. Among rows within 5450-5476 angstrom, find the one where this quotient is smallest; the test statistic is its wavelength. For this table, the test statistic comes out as 5456.69 angstrom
